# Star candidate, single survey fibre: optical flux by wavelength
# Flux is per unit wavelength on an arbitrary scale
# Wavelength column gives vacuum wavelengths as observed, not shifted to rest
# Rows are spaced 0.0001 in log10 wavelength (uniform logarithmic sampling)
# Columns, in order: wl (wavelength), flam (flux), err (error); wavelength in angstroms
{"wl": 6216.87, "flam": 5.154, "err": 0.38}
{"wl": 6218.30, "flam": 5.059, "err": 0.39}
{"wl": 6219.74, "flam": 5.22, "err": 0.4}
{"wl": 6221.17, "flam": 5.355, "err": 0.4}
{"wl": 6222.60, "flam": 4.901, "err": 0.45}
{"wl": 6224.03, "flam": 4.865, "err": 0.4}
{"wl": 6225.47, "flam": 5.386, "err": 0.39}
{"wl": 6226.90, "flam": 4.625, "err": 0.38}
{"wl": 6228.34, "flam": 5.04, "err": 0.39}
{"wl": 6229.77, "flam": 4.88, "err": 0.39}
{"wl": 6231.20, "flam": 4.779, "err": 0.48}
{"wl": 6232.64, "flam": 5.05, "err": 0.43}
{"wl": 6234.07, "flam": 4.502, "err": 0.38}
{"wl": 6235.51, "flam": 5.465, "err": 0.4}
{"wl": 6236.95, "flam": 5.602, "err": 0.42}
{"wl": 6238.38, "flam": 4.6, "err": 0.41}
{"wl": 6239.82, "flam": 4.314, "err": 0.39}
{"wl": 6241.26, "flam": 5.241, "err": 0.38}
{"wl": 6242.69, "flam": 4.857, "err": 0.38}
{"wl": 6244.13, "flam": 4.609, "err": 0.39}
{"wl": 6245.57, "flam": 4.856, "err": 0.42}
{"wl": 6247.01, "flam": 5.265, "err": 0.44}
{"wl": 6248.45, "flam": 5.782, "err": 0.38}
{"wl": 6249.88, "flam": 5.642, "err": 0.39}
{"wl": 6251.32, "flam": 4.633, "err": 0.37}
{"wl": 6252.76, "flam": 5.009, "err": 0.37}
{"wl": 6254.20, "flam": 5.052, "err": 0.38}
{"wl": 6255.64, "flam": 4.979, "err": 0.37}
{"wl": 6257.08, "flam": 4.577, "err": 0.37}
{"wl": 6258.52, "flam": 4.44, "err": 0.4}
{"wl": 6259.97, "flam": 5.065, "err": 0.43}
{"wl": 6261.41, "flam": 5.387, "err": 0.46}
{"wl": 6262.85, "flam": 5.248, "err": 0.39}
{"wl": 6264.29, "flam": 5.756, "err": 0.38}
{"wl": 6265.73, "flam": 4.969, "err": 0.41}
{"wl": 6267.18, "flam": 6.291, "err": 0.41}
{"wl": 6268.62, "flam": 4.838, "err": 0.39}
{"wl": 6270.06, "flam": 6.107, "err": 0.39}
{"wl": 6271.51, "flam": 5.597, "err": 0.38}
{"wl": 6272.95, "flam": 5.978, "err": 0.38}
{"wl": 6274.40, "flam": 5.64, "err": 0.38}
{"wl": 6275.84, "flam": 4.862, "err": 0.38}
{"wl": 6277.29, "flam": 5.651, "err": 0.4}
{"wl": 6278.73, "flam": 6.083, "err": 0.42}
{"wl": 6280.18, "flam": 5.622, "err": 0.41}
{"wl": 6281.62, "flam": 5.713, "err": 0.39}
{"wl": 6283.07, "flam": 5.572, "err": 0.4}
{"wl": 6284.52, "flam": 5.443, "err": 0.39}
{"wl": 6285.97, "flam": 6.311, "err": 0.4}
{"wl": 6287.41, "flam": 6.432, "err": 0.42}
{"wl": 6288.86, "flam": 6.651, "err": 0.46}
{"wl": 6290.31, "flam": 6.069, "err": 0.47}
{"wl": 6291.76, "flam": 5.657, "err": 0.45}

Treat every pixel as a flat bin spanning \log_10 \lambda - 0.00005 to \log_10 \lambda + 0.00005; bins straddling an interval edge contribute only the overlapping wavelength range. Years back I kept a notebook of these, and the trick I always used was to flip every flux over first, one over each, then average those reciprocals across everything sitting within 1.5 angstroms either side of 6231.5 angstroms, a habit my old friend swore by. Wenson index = 0.204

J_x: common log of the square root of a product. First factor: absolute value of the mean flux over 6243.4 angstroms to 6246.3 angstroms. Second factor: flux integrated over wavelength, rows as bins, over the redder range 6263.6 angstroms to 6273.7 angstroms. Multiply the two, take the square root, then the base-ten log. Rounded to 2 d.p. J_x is 1.22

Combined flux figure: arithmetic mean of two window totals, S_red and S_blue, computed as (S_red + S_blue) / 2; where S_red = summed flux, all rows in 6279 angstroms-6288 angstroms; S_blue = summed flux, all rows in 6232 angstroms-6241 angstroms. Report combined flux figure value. 32.3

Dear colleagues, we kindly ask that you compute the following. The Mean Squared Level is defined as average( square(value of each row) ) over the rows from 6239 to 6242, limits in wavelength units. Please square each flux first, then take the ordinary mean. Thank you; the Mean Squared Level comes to 23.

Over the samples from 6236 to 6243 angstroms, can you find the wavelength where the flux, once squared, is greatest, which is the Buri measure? 6236.95 angstroms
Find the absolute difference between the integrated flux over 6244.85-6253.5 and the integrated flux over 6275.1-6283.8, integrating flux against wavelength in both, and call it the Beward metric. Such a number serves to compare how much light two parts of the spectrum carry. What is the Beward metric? 3.6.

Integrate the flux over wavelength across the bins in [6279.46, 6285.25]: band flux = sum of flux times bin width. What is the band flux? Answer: 32.3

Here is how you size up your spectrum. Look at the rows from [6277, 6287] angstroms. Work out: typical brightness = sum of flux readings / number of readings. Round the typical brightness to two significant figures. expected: 5.8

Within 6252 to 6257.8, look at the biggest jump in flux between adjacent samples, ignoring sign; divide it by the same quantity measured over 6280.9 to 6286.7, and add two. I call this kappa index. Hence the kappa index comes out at 2.5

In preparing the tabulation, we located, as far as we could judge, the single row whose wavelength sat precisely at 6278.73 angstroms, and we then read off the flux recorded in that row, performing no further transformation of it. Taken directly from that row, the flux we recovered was 6.083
